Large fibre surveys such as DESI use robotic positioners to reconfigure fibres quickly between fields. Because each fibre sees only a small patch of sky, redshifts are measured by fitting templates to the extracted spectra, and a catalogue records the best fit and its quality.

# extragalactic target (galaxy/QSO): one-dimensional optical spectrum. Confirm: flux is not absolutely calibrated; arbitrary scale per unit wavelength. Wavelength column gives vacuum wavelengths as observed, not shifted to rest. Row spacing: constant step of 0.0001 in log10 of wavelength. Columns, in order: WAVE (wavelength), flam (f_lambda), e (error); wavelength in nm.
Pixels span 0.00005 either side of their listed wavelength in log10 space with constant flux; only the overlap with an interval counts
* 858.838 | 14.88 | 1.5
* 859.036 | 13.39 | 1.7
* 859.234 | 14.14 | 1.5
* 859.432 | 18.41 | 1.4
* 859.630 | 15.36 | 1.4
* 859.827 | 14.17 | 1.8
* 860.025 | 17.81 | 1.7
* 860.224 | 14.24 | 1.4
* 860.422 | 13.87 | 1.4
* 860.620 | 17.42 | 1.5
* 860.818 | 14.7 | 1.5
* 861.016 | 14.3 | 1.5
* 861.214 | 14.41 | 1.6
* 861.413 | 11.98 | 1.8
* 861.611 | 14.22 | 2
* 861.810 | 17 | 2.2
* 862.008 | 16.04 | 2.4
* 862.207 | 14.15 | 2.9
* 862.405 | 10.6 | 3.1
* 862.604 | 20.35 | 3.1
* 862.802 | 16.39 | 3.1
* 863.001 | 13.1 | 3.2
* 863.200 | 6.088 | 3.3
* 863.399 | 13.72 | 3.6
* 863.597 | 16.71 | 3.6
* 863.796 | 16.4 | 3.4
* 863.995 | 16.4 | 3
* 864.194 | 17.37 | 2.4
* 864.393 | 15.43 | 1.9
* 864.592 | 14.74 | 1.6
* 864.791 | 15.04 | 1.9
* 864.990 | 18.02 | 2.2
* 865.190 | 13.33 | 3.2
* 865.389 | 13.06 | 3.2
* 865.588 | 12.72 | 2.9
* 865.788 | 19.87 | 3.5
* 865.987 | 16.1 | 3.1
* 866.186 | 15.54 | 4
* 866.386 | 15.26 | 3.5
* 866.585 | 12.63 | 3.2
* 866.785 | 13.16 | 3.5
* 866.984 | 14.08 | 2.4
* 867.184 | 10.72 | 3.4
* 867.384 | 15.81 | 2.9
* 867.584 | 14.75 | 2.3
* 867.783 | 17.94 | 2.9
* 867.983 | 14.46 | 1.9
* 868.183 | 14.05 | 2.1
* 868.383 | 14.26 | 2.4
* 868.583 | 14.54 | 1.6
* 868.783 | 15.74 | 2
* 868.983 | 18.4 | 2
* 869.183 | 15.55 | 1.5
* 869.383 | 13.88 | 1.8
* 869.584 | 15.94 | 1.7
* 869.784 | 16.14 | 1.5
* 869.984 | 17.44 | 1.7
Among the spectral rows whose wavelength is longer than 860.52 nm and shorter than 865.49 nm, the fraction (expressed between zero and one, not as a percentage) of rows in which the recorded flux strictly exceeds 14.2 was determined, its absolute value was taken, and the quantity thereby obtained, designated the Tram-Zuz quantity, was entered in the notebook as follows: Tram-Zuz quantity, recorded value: 0.7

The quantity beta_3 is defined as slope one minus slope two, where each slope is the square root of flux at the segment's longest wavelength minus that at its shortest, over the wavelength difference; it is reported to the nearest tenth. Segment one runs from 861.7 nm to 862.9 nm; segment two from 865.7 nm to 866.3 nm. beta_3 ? 1.2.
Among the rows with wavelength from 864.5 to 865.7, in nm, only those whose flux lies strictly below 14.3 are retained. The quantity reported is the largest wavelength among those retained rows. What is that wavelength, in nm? 865.588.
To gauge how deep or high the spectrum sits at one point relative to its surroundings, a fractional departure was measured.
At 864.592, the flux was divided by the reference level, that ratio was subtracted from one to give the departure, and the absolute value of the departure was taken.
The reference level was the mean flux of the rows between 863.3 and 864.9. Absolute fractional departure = 0.06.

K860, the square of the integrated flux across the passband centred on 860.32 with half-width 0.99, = 939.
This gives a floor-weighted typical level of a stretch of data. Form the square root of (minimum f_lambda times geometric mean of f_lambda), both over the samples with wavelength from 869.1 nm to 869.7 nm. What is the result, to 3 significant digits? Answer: 14.5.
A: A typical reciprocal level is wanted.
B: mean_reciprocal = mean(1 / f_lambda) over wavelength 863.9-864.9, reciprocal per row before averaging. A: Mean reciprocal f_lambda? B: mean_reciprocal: 0.0635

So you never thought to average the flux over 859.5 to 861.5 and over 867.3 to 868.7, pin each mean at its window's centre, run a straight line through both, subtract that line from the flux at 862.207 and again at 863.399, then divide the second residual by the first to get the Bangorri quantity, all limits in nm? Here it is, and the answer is 1.6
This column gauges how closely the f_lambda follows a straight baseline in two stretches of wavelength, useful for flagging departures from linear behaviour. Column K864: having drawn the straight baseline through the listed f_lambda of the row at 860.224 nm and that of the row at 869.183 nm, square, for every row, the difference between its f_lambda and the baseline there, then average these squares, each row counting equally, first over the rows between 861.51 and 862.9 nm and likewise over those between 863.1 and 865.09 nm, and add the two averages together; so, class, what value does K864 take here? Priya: 18.7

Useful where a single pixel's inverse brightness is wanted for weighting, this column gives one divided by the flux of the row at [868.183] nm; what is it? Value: 0.071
